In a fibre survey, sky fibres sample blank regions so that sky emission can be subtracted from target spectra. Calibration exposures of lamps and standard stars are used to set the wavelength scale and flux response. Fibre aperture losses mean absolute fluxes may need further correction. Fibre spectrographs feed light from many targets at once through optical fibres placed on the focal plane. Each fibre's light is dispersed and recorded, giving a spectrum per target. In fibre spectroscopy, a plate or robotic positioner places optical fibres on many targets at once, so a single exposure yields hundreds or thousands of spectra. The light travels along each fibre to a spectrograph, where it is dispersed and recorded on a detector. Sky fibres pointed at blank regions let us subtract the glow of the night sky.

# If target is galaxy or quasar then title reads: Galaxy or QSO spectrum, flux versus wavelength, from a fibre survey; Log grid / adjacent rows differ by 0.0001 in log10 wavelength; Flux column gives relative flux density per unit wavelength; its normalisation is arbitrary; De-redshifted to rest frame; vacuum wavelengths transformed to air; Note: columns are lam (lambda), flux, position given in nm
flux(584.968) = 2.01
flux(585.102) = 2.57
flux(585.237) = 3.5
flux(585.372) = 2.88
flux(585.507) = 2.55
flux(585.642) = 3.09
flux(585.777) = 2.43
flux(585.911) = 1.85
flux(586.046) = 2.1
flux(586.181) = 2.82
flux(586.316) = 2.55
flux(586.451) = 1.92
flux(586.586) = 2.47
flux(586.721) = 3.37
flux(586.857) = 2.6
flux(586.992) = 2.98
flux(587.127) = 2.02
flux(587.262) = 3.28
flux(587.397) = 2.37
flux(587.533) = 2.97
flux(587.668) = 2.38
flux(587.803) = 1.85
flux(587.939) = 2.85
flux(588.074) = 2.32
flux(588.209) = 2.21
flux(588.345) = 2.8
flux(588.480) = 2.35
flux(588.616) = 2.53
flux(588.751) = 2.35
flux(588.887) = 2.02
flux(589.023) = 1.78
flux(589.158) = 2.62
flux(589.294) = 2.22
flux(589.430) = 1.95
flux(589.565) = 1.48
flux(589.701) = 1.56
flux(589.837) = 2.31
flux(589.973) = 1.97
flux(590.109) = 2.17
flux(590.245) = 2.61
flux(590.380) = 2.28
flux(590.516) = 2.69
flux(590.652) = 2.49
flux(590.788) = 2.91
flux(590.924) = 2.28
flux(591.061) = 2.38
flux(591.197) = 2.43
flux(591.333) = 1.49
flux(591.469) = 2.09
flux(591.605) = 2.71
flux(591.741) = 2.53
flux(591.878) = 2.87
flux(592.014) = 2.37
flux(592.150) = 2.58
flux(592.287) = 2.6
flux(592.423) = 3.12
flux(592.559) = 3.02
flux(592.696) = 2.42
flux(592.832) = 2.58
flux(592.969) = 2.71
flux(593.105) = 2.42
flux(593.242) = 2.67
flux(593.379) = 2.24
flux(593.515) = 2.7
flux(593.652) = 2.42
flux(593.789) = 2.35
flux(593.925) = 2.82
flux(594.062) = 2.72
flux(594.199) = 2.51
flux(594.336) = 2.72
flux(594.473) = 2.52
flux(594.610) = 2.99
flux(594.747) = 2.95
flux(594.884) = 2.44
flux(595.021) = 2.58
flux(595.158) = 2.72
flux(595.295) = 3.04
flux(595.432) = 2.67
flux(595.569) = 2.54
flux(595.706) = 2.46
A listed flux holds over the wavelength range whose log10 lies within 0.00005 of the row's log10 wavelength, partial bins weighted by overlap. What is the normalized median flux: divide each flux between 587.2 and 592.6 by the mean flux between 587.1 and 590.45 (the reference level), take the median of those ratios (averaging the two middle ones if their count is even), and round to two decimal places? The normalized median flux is 1.04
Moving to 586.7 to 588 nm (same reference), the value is 1.19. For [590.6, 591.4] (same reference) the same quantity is 1.05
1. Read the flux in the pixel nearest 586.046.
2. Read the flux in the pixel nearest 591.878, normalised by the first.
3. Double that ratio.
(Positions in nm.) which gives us 2.7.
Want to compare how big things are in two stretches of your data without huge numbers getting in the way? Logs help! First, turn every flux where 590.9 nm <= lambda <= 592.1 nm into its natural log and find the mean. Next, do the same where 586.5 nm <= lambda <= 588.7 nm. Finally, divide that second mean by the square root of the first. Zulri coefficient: 1.02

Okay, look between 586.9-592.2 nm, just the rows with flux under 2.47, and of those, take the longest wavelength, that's 592.014 nm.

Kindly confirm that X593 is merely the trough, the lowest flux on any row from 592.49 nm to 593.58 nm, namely 2.24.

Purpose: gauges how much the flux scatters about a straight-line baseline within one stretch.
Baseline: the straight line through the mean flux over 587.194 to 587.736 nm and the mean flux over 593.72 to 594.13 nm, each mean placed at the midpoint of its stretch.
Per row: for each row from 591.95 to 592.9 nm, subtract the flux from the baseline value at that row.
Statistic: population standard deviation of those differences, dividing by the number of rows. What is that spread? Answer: 0.27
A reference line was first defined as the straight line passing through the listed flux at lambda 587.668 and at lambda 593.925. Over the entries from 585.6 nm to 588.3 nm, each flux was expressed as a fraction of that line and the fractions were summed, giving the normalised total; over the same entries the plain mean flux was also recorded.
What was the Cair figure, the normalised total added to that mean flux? 24.2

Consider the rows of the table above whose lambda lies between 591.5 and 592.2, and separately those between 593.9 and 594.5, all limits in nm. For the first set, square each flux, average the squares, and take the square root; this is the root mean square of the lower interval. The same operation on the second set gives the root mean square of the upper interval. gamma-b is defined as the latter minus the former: 0.0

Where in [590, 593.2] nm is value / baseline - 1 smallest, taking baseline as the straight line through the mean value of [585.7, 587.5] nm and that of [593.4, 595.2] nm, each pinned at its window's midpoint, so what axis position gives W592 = 591.333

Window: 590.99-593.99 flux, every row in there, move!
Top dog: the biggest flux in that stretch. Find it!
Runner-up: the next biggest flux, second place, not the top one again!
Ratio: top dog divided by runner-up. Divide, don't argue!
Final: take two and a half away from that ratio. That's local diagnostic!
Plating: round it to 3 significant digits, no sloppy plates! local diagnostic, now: -1.47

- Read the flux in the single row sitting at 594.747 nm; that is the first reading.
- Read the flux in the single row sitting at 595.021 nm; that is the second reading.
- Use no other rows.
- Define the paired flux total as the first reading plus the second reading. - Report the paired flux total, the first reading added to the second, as 5.5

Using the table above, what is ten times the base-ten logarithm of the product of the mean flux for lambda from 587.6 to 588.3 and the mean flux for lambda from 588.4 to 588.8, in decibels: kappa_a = 7.5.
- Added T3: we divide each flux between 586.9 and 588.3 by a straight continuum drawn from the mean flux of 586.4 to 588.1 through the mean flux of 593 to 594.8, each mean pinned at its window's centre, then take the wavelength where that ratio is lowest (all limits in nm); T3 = 587.803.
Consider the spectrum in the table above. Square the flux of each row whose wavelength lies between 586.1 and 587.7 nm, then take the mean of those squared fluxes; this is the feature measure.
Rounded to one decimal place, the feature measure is 7.2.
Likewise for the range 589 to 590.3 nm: 4.4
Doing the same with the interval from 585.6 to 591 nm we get 5.9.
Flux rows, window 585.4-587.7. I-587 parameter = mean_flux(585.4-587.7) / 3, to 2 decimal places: 0.86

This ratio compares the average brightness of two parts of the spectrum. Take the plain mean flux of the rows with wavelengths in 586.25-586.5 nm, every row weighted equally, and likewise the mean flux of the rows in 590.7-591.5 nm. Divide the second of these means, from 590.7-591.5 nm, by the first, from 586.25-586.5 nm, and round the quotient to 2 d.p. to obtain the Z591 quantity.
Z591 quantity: 1.01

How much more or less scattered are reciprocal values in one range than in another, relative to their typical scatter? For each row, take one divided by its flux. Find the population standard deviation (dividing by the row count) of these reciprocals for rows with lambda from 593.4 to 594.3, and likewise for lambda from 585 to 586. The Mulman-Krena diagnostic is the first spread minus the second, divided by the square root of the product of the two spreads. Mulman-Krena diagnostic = -1.1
